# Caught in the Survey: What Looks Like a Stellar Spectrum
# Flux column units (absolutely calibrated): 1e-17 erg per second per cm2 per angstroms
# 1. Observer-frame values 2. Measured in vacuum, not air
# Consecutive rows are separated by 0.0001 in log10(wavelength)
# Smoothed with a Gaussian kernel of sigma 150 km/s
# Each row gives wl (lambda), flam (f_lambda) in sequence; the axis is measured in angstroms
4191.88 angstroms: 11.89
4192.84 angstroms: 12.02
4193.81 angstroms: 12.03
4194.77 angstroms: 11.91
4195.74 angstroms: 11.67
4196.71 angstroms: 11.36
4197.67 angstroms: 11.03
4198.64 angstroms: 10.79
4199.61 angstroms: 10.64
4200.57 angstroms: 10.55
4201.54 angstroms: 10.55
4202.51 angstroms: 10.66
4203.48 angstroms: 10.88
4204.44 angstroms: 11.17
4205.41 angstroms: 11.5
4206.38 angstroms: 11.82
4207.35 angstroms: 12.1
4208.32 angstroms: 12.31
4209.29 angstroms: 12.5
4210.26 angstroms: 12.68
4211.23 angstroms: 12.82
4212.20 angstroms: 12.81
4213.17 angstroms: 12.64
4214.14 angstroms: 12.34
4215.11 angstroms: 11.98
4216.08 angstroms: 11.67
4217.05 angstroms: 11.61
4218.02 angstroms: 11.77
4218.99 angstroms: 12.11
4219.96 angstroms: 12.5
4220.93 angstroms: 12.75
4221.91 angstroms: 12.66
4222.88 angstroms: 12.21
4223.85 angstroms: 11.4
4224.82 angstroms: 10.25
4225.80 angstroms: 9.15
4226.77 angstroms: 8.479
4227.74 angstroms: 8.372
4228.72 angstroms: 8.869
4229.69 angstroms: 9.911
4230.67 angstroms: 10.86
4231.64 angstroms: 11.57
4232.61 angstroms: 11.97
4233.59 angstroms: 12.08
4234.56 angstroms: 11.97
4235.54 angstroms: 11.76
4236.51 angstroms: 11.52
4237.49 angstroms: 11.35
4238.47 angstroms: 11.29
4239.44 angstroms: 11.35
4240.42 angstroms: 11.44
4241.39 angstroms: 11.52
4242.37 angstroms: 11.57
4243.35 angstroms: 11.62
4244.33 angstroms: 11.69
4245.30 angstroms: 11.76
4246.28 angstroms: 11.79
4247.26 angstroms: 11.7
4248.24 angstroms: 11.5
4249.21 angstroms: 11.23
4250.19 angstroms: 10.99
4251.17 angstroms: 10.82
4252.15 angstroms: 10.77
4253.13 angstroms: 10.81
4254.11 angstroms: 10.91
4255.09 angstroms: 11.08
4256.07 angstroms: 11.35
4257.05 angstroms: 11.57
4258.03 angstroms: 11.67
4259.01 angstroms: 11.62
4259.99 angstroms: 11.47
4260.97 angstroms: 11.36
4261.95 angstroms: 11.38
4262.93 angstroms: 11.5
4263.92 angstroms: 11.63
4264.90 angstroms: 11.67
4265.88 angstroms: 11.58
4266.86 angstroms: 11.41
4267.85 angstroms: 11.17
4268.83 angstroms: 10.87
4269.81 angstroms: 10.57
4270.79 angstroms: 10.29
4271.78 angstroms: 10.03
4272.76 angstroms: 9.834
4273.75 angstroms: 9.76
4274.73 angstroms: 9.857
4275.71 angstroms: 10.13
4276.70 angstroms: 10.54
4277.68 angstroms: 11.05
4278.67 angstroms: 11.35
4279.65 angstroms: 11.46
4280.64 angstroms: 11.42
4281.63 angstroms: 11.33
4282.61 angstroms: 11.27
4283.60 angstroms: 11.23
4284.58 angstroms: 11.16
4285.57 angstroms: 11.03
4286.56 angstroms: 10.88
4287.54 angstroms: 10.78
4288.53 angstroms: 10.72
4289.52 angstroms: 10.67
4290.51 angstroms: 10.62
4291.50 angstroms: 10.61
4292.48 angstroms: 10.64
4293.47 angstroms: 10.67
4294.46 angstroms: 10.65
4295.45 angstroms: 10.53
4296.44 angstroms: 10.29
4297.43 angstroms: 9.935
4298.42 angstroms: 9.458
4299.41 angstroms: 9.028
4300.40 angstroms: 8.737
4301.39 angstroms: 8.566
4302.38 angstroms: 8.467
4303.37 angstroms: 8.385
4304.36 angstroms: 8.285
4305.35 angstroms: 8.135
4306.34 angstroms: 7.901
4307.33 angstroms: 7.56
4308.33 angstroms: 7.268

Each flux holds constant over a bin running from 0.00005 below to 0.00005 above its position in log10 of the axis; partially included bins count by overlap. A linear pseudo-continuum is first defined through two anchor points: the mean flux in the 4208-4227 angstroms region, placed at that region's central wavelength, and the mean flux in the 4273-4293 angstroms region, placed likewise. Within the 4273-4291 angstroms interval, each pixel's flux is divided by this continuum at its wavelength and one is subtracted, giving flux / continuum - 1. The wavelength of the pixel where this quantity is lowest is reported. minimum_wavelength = 4273.75 angstroms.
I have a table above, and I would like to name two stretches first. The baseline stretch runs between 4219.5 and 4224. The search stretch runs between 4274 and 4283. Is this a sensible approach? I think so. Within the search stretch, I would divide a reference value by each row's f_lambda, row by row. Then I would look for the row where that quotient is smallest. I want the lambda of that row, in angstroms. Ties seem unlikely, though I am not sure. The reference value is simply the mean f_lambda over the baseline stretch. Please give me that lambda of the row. 4279.65 angstroms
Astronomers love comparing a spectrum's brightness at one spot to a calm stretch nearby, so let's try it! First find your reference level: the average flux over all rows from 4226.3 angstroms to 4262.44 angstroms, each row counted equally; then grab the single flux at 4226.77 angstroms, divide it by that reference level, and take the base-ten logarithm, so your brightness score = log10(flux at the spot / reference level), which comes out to -0.12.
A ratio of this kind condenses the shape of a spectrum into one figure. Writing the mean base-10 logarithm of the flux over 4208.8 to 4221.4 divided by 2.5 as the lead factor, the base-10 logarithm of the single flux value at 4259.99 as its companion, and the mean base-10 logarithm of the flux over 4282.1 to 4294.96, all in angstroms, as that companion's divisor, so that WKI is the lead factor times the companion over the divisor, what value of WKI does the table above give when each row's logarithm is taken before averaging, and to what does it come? 0.447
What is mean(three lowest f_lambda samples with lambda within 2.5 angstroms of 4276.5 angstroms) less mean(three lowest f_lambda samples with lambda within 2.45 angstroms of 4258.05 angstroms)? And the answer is -1.3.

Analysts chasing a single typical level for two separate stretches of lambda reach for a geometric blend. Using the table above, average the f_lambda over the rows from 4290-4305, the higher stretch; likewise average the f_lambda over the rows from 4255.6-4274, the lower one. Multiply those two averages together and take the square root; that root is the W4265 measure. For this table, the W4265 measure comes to 10.3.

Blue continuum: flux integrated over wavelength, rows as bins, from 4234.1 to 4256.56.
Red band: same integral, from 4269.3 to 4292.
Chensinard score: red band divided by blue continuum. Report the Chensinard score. 0.95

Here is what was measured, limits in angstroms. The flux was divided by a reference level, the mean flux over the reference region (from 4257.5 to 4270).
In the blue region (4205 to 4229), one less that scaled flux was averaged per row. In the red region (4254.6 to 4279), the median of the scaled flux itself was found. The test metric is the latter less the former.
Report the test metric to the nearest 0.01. 1.01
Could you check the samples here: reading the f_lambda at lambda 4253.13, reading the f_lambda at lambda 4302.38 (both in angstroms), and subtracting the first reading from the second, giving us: -2.3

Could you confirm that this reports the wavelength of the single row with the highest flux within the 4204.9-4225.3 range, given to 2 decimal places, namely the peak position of 4211.23 angstroms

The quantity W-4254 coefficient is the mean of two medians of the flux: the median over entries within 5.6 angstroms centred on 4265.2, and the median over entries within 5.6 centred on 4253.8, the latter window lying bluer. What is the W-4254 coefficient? 11.2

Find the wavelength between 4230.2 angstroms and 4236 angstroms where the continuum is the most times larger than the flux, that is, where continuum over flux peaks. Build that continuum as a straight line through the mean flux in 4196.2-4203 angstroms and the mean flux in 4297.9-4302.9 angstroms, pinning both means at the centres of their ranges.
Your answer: 4230.67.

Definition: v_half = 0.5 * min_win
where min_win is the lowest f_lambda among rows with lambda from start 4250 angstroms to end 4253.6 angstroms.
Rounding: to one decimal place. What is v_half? 5.4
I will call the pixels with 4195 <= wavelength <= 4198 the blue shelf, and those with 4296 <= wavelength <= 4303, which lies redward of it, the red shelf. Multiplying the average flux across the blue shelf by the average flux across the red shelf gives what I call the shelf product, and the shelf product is 105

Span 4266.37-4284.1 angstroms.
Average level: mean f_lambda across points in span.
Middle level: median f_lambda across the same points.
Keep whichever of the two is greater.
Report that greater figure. 11.0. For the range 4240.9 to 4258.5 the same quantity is 11.5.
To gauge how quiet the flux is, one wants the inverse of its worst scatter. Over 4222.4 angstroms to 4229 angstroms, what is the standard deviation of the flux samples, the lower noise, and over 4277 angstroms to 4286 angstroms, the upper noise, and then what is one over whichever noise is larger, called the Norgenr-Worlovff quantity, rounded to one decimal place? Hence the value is 0.7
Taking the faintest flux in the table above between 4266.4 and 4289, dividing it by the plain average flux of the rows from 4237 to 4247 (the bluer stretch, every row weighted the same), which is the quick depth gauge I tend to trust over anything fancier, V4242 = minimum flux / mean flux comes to 0.85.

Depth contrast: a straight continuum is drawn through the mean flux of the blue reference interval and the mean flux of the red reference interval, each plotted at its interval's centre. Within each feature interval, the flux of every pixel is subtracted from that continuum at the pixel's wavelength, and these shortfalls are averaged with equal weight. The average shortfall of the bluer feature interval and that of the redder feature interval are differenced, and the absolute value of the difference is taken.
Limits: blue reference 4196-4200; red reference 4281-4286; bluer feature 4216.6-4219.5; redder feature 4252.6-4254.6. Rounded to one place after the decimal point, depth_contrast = 1.1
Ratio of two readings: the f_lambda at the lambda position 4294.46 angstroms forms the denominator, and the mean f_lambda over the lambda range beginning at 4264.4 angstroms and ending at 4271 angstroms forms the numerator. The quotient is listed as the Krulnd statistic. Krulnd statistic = 1.04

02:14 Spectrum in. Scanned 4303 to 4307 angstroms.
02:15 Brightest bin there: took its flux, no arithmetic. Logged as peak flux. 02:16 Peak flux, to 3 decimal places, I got 8.385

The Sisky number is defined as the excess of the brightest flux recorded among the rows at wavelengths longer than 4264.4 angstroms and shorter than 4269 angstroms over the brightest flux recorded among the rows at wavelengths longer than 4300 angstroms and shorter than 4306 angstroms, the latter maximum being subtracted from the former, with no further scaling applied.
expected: 2.9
